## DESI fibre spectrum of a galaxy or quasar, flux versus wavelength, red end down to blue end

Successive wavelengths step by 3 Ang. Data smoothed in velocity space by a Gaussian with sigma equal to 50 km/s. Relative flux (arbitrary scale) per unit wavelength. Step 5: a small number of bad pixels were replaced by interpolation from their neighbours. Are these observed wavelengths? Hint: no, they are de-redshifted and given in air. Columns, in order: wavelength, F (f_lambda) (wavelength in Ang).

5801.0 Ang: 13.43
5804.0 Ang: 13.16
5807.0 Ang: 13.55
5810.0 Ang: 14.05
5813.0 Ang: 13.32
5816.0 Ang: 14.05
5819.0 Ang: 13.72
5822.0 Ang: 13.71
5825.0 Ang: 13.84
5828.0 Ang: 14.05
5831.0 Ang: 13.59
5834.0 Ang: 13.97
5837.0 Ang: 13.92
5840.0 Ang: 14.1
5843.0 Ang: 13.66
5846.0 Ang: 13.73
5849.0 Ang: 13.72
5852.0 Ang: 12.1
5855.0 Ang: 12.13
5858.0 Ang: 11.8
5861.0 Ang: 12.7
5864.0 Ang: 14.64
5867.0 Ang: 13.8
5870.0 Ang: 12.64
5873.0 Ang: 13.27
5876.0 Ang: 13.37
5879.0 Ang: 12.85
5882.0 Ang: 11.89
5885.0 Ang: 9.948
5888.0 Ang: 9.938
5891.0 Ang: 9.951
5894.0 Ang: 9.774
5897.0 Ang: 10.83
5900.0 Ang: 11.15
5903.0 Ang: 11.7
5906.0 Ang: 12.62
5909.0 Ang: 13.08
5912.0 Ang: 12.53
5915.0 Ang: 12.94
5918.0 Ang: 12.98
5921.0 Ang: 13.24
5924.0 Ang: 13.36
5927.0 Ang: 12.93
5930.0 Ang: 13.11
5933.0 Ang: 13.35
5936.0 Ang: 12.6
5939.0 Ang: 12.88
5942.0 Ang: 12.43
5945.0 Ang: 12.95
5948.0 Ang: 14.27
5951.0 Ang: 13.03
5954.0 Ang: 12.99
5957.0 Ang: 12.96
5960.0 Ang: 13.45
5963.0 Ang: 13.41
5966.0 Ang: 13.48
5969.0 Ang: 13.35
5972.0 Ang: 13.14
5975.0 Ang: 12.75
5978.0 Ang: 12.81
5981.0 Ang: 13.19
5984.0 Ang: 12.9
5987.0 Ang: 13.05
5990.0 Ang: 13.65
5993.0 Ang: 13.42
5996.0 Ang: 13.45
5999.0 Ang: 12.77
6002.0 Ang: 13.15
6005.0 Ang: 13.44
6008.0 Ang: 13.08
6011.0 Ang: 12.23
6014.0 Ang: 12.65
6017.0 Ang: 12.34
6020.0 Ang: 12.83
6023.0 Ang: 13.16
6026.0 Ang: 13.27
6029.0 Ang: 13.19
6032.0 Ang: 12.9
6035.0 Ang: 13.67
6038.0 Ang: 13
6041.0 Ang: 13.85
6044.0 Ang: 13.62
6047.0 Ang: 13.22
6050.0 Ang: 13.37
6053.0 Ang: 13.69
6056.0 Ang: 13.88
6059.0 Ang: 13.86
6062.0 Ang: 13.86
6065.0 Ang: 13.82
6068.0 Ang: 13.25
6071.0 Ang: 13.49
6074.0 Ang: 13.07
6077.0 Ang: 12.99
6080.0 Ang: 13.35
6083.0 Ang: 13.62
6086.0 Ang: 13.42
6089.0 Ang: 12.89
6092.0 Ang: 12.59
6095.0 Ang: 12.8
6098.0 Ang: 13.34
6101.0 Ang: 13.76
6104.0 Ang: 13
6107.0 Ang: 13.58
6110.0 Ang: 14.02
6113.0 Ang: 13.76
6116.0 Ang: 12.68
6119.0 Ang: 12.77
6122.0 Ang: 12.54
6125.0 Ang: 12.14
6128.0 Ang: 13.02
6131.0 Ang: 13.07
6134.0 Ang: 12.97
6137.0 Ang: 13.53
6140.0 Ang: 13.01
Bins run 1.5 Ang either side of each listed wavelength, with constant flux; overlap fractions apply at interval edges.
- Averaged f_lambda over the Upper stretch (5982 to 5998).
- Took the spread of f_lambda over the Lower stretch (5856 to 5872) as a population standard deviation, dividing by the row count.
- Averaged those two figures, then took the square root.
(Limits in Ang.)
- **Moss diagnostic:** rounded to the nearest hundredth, 2.67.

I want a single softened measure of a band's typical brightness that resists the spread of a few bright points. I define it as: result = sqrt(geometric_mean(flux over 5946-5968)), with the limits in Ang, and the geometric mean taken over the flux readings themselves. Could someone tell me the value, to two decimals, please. 3.66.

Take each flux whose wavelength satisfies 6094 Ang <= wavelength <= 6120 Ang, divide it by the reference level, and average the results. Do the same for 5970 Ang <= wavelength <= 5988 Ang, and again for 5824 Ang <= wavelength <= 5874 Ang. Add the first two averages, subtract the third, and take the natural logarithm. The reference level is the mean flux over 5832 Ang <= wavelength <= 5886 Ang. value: -0.01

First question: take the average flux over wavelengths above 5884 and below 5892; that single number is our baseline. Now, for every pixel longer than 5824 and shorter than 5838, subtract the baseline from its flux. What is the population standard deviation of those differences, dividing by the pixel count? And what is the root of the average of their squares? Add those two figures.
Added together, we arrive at 4.1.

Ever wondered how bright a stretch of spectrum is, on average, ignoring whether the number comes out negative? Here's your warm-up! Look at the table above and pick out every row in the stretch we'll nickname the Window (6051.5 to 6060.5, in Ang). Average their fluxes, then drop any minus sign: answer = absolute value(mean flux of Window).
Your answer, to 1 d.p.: 13.8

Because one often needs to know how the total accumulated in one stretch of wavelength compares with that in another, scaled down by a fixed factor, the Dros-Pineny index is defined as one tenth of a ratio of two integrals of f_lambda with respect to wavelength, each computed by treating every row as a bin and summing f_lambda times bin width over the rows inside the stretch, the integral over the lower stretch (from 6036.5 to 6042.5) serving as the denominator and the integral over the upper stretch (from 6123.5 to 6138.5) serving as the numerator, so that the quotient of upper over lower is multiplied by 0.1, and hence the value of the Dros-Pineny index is 0.24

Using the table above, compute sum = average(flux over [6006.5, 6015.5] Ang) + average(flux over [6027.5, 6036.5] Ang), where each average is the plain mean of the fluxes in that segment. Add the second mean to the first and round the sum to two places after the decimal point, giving 25.91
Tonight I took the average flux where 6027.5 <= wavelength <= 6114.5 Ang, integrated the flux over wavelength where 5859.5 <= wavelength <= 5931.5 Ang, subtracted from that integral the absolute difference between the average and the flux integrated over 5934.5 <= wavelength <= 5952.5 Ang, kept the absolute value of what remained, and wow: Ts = 665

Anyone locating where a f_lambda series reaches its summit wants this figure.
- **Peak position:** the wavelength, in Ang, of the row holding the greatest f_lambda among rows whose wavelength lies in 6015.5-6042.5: 6041.0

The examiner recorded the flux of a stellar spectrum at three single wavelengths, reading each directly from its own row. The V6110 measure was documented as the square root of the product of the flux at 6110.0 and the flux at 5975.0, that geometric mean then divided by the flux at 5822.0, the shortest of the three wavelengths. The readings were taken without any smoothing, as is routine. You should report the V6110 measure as 0.98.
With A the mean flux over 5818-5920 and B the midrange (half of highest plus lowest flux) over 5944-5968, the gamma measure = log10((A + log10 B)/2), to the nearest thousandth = 0.839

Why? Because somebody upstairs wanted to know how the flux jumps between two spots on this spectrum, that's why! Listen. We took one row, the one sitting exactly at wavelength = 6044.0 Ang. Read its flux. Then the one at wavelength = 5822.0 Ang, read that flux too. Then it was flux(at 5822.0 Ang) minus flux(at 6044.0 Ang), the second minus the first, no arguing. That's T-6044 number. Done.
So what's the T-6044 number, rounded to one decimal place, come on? 0.1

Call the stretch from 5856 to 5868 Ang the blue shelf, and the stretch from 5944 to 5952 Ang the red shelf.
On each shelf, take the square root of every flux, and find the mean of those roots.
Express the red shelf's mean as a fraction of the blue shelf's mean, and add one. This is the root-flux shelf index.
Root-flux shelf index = 2.01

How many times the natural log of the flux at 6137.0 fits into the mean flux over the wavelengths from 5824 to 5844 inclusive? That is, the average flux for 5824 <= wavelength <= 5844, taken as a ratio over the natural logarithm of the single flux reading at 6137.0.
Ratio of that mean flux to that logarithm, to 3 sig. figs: 5.33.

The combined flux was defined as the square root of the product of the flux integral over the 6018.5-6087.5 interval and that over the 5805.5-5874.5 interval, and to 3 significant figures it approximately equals 928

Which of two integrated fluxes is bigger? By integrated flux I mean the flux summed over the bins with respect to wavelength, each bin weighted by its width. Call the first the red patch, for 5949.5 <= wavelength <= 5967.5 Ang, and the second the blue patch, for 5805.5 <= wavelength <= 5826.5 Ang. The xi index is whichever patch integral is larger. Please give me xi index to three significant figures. 289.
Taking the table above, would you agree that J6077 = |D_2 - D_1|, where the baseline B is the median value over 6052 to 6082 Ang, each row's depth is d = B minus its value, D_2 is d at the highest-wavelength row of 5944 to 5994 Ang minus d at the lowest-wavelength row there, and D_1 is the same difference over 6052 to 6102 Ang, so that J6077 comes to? 0.4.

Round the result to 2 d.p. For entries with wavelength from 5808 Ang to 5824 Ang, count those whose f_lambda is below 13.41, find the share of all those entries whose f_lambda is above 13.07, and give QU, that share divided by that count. 1.00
